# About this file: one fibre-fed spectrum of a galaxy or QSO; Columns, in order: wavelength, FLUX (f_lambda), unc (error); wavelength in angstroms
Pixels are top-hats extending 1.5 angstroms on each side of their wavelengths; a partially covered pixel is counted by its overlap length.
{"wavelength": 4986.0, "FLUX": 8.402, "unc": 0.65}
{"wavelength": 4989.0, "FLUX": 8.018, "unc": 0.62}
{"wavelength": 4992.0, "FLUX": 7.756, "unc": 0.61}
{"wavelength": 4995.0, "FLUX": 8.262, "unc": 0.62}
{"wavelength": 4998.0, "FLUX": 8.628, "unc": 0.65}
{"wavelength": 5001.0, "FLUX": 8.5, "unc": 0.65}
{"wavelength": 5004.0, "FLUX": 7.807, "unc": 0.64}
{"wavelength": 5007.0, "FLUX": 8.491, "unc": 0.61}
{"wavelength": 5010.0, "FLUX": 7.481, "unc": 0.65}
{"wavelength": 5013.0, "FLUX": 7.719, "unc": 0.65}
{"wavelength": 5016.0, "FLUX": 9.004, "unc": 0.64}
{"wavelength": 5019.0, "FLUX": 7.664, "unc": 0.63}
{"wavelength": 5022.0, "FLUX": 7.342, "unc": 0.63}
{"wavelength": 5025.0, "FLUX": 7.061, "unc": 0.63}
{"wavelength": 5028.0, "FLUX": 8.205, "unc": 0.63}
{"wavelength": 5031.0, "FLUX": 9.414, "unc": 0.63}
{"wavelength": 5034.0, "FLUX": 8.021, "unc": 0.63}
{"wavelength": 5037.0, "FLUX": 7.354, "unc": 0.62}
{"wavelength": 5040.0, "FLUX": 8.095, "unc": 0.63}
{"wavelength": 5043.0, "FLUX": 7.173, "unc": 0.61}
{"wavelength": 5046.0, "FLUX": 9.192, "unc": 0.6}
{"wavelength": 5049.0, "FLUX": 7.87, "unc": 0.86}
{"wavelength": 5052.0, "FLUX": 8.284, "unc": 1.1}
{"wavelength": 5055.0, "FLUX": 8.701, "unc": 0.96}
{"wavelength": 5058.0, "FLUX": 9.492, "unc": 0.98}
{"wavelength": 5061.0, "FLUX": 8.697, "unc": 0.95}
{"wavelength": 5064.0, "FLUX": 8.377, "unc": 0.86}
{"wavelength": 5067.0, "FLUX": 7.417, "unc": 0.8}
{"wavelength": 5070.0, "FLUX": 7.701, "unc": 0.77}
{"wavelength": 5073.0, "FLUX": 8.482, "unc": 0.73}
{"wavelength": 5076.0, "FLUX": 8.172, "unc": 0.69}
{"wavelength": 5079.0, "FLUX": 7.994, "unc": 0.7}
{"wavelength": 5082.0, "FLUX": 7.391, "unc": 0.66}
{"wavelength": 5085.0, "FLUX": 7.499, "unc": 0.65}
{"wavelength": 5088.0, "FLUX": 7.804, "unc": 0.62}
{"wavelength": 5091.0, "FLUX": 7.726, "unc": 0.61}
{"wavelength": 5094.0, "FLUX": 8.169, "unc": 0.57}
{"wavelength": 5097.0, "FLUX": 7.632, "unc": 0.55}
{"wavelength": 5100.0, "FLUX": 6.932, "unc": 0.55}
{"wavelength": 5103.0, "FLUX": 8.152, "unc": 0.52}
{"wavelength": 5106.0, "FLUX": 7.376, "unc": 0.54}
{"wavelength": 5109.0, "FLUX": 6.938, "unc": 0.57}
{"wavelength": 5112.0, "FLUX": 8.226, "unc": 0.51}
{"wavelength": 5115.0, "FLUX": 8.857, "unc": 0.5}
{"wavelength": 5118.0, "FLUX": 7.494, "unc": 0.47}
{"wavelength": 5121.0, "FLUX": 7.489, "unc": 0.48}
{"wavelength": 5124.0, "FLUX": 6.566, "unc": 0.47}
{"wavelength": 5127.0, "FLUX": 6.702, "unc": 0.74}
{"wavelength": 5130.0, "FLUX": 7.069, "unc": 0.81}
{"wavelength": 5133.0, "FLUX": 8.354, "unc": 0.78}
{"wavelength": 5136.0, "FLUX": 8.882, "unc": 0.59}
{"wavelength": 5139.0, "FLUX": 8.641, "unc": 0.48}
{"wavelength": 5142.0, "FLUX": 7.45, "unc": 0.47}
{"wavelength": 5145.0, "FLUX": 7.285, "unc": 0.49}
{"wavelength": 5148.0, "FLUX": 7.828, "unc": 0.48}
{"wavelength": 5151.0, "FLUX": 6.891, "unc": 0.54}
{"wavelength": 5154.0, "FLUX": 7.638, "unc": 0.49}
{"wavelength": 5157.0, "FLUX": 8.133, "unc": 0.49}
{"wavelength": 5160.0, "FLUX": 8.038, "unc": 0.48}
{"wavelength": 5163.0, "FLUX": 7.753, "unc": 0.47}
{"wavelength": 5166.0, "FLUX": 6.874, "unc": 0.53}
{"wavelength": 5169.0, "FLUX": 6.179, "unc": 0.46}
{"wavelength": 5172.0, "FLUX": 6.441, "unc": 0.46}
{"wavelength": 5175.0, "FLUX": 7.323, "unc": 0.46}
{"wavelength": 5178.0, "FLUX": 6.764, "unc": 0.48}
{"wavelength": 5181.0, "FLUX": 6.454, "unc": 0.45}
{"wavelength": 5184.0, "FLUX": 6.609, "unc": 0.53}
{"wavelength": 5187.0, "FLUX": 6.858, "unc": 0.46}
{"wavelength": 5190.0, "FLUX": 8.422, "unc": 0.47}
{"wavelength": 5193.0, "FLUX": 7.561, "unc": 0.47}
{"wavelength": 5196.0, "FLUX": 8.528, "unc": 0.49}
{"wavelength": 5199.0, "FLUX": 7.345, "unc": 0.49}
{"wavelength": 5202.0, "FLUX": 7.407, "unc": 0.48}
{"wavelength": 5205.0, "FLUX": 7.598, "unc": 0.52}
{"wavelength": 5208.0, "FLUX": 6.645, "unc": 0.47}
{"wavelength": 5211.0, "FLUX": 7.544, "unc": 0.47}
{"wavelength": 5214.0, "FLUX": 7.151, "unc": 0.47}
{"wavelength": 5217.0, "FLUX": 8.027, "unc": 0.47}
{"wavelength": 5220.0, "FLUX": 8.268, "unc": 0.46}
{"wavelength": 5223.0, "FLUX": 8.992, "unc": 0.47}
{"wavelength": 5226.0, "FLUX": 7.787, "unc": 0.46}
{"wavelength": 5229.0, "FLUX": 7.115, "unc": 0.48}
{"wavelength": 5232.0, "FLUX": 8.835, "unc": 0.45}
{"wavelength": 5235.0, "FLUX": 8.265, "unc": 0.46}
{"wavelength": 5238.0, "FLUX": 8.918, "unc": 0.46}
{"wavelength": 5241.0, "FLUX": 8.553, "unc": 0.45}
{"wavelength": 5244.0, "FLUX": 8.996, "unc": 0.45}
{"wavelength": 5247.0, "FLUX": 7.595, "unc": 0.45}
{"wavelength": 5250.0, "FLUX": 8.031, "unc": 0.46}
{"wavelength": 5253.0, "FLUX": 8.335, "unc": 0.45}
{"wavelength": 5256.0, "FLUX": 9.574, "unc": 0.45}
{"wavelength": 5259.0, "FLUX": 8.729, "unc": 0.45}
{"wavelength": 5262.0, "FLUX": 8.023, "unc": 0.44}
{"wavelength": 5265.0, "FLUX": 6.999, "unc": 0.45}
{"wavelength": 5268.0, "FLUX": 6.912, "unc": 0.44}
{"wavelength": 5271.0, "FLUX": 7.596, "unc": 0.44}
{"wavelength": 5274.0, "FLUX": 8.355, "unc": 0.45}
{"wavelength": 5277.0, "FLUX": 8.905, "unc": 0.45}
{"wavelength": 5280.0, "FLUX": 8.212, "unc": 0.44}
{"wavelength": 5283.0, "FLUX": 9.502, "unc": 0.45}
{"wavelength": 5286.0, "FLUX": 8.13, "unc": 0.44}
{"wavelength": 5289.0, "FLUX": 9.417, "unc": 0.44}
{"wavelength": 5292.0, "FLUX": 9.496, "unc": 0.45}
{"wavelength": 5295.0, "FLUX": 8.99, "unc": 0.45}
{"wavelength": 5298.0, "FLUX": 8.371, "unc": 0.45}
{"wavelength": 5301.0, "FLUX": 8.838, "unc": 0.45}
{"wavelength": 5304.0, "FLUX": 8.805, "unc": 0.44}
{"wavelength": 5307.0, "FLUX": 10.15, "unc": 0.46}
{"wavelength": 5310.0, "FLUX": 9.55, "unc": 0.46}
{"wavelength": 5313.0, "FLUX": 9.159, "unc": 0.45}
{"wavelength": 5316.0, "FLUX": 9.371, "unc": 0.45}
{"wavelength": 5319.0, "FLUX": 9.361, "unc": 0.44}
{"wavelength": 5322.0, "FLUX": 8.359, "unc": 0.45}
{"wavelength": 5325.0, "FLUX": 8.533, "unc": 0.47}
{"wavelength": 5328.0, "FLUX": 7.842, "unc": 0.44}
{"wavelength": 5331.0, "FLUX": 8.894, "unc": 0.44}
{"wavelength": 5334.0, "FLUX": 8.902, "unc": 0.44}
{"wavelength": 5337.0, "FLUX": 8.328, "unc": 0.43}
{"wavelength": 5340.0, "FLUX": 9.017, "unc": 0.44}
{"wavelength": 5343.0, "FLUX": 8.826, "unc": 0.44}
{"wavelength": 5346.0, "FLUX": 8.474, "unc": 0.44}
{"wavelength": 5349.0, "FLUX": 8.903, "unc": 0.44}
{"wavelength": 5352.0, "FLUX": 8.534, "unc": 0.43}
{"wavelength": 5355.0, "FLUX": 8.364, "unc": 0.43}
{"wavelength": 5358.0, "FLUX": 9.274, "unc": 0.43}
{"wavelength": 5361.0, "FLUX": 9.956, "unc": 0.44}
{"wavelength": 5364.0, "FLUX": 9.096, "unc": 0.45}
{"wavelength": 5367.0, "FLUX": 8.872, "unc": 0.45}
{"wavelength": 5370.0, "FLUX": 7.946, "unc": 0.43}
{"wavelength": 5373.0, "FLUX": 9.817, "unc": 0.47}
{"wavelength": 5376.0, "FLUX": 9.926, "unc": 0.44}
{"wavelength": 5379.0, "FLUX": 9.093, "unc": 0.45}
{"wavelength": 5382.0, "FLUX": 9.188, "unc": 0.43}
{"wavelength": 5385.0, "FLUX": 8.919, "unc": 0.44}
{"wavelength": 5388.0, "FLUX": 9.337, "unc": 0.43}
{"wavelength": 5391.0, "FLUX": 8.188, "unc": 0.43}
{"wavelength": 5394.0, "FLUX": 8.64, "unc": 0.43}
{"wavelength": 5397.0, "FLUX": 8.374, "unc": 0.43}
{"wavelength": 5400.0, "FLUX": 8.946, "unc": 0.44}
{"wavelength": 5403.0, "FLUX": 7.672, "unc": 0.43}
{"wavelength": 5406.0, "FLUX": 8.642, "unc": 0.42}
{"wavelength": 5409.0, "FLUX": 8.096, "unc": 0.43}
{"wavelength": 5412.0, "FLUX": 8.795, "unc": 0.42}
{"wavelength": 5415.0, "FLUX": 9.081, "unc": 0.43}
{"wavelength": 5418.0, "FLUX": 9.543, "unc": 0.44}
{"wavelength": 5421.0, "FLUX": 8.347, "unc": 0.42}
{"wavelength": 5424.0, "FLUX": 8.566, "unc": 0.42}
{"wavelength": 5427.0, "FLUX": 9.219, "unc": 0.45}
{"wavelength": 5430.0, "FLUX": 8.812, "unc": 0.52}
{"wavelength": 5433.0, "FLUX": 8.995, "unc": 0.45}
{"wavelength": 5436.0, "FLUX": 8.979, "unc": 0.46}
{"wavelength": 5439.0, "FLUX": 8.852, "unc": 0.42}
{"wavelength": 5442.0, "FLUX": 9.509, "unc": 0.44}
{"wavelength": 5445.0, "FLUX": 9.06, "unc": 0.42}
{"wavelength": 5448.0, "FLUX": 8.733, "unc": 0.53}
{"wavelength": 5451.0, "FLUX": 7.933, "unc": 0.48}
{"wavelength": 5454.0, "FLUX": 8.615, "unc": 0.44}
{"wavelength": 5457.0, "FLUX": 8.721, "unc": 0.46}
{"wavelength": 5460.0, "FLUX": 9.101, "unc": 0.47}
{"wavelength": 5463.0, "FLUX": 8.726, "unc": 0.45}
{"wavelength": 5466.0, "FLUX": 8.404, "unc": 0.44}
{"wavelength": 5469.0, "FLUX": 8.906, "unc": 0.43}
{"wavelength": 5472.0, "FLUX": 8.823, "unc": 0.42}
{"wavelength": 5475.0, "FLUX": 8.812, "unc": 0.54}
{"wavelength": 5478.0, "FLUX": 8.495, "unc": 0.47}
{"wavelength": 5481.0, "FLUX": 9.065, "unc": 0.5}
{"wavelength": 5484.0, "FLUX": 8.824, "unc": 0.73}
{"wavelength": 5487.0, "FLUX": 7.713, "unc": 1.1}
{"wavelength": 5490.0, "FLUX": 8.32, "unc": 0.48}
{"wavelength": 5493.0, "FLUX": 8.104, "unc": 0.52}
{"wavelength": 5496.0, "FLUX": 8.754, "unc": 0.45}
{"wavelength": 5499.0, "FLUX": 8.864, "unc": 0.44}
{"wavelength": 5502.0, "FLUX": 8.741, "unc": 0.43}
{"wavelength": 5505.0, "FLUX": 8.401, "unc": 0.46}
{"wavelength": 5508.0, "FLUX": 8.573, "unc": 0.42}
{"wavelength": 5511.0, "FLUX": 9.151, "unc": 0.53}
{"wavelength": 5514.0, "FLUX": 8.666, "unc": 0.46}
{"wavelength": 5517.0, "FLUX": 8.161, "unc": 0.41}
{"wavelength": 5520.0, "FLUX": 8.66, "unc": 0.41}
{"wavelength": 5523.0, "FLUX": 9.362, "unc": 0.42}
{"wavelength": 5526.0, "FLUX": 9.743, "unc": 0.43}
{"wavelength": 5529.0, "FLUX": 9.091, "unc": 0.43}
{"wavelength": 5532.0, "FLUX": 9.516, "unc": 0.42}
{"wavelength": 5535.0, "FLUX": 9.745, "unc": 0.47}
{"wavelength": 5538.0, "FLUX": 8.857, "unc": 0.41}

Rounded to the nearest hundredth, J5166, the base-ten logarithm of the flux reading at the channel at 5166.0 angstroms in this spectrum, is 0.84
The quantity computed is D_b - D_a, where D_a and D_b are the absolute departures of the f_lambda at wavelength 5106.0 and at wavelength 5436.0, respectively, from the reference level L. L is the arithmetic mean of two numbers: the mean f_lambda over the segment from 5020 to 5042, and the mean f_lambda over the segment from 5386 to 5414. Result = -0.1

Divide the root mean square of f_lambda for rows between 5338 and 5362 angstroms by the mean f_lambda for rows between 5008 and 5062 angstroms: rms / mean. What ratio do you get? 1.10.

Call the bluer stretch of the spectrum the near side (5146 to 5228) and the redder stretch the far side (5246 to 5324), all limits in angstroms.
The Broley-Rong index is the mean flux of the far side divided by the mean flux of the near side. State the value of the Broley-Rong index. 1.16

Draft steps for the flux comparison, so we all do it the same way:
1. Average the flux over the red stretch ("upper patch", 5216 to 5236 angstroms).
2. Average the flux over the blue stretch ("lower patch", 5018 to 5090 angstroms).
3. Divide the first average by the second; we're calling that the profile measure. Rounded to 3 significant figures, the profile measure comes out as 1.02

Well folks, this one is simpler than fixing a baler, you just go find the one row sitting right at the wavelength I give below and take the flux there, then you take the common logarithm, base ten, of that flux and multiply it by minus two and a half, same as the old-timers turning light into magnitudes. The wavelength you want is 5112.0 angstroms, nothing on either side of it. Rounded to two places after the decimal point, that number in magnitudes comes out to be -2.29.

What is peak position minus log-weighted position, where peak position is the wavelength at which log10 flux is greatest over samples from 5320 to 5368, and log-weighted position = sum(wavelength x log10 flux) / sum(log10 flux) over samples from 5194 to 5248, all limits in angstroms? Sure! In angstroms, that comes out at 139.2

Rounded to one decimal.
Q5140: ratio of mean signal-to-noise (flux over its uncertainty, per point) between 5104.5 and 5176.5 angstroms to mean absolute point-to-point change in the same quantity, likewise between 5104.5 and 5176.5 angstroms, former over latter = 7.6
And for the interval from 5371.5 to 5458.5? 13.0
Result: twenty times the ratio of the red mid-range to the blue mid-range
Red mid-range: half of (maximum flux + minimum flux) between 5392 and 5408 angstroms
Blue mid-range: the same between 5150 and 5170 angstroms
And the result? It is 23.2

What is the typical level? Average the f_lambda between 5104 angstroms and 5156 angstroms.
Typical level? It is 7.6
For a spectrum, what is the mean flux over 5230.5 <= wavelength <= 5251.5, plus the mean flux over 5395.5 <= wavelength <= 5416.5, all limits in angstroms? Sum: 17.0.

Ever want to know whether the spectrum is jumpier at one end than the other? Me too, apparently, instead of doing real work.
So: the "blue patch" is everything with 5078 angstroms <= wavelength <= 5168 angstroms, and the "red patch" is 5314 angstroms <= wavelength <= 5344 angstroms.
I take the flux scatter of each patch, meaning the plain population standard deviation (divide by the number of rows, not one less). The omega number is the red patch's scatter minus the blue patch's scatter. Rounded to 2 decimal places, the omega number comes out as -0.15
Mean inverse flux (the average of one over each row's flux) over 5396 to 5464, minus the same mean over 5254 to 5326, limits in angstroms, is -0.001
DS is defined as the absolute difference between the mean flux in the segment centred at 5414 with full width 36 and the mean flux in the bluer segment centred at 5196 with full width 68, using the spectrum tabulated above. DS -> 1.3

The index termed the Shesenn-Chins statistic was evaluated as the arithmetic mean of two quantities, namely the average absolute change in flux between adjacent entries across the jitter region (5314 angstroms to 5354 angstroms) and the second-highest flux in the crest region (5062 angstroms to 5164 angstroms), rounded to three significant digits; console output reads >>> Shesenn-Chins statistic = 4.66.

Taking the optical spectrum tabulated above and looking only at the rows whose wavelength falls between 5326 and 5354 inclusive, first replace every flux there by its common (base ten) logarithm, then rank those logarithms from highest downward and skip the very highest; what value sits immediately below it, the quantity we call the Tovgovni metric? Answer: 0.950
